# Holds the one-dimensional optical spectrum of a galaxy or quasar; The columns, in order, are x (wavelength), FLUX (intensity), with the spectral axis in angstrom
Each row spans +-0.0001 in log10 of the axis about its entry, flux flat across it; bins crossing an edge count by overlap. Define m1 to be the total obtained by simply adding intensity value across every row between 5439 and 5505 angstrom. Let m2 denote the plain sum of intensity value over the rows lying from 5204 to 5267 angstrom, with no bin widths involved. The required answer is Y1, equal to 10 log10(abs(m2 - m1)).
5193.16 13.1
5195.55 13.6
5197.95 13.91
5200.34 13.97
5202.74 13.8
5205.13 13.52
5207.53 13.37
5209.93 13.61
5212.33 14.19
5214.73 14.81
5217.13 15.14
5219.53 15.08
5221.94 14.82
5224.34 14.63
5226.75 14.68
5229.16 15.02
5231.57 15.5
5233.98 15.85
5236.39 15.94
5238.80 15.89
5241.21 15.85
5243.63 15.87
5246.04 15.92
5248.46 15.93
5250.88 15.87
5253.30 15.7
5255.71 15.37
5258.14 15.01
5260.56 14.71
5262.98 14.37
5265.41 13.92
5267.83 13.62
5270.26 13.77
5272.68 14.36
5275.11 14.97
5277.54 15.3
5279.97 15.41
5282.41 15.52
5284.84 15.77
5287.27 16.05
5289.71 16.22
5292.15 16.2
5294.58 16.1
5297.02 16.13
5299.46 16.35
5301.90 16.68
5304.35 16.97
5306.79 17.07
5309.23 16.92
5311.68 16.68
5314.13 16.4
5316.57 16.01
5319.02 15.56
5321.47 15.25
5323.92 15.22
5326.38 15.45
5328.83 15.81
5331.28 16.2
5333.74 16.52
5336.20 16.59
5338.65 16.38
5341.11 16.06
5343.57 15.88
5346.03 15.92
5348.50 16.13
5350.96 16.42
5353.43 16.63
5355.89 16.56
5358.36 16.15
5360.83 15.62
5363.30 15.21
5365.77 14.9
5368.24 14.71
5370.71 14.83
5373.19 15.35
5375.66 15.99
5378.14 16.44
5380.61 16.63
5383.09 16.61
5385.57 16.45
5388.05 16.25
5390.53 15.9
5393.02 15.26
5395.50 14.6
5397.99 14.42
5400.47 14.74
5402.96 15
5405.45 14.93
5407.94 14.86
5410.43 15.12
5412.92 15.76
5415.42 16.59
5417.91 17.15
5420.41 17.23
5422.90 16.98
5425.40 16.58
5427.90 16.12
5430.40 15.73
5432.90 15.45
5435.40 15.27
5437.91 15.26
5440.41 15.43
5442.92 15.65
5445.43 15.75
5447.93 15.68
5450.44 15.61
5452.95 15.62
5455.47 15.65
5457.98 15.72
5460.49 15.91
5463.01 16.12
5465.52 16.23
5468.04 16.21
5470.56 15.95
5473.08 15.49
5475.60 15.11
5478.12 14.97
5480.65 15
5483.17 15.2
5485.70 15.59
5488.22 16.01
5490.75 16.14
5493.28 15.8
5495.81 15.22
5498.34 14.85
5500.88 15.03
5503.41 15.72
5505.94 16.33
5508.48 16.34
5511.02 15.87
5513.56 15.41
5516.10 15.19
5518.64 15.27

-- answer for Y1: 12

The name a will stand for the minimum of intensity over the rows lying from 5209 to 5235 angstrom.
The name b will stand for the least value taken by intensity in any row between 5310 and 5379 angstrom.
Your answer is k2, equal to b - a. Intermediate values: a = 13.61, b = 14.71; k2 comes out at 1.1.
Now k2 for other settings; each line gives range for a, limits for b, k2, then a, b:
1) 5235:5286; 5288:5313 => 2.5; 13.62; 16.1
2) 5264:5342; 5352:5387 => 1.1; 13.62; 14.71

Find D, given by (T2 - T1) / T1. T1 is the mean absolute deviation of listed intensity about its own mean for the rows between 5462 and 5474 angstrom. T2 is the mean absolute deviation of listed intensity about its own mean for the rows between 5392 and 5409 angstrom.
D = -0.07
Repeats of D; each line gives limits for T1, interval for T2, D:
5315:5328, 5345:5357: 0.07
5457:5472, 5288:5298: -0.71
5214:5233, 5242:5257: -0.28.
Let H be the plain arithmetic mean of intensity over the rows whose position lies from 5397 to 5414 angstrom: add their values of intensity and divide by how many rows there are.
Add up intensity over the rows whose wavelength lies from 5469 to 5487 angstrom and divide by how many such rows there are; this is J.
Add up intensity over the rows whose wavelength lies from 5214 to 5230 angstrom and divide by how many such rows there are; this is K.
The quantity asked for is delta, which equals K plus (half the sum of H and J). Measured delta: 30.0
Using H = 15.0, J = 15.3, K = 14.9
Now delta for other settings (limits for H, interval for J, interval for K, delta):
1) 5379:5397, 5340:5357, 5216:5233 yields 31.1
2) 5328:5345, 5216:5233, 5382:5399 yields 31.2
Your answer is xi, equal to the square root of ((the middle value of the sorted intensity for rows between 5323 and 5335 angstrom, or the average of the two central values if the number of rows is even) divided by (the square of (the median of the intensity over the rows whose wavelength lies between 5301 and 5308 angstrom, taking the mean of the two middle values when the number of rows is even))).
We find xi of 0.23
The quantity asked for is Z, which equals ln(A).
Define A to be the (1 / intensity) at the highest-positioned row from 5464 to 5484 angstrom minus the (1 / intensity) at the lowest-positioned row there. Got -5.5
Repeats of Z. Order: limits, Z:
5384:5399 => -4.8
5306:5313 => -6.6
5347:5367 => -5.3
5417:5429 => -5.6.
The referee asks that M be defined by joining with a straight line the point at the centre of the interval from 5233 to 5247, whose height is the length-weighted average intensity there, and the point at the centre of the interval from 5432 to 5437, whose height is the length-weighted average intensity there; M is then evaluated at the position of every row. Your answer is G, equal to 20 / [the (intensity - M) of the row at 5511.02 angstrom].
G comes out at 27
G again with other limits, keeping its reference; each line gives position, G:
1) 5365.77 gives -32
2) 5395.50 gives -24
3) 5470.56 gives 28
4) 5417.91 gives 11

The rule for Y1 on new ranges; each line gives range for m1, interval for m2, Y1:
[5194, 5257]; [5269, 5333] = 14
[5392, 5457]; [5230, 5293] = 9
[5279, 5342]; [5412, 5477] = 7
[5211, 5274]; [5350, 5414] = 11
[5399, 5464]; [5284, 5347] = 10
